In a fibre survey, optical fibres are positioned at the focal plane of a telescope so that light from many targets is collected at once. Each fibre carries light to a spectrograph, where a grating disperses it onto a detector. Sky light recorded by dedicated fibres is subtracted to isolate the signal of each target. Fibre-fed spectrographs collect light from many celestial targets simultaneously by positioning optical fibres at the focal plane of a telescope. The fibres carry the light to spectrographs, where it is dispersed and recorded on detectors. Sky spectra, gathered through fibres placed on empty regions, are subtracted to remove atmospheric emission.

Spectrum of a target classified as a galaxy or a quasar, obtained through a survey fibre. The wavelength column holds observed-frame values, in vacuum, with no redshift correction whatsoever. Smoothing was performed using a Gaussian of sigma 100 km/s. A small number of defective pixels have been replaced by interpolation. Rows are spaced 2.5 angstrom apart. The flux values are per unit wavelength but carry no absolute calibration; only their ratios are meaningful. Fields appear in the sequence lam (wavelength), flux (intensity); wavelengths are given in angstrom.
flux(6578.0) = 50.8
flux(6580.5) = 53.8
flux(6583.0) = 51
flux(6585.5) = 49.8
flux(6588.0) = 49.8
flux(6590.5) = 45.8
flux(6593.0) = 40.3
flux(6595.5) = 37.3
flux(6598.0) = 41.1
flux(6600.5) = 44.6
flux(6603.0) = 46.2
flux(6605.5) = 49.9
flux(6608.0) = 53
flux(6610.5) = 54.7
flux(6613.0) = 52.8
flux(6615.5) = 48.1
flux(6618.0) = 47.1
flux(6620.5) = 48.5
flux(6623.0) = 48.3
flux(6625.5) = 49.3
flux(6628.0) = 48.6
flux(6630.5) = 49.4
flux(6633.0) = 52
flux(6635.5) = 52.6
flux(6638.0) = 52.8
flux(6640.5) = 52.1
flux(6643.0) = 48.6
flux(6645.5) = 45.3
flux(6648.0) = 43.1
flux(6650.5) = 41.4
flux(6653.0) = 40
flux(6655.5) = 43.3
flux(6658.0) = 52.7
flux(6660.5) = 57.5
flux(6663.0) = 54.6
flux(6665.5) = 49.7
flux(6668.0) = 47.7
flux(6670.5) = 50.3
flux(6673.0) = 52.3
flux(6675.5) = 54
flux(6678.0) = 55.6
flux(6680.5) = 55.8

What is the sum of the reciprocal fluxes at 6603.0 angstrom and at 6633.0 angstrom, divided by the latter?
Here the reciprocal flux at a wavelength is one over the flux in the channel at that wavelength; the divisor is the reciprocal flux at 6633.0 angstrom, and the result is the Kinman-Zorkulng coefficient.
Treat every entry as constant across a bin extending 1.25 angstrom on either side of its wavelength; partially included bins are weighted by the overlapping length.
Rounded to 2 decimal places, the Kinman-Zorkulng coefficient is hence 2.13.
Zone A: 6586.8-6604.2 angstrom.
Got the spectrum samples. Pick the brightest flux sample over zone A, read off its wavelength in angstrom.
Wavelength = 6588.0 angstrom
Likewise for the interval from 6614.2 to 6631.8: 6630.5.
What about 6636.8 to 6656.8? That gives 6638.0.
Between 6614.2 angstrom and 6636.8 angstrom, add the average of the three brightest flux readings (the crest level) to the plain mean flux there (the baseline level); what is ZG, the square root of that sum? 10.0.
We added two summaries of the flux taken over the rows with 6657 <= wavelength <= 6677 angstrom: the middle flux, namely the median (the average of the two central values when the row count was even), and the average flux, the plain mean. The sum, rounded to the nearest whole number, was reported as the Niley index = 105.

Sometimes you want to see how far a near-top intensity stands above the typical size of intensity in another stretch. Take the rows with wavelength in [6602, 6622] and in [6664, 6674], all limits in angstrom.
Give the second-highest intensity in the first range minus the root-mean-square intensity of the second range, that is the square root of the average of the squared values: 3.0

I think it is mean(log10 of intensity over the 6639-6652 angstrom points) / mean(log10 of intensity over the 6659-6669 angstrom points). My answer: 0.97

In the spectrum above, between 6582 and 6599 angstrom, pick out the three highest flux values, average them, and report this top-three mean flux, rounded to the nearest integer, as 50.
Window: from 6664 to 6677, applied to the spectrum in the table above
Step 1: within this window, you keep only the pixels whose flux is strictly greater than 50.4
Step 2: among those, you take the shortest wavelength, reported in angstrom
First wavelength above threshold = 6673.0 angstrom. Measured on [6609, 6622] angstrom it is 6610.5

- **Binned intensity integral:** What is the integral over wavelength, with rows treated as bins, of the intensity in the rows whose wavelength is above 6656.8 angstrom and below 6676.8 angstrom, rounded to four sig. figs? 1047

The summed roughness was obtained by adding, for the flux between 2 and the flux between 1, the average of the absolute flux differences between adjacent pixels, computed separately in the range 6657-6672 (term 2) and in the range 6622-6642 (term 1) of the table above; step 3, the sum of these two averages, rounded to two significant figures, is 4.4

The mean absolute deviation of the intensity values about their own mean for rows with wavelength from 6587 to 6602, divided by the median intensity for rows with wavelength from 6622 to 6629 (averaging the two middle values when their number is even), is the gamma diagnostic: 0.07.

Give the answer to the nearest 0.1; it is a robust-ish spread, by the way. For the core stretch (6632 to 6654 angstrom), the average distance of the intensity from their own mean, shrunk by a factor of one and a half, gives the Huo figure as 3.0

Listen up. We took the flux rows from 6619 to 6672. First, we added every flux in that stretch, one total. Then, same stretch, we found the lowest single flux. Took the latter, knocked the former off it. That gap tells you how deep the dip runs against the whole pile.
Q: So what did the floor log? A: -988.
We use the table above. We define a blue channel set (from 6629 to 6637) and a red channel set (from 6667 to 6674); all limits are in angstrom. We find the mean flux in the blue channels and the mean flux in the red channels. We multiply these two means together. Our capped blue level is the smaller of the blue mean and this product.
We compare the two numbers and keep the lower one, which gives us 51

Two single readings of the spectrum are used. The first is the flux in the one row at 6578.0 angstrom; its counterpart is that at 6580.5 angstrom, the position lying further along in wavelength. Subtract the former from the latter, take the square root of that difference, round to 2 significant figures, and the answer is 1.7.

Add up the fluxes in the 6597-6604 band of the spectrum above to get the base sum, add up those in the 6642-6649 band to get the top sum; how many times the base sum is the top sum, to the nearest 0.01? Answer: 1.04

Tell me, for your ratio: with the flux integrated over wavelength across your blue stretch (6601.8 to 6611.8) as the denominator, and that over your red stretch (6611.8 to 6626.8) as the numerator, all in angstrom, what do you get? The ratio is 1.4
